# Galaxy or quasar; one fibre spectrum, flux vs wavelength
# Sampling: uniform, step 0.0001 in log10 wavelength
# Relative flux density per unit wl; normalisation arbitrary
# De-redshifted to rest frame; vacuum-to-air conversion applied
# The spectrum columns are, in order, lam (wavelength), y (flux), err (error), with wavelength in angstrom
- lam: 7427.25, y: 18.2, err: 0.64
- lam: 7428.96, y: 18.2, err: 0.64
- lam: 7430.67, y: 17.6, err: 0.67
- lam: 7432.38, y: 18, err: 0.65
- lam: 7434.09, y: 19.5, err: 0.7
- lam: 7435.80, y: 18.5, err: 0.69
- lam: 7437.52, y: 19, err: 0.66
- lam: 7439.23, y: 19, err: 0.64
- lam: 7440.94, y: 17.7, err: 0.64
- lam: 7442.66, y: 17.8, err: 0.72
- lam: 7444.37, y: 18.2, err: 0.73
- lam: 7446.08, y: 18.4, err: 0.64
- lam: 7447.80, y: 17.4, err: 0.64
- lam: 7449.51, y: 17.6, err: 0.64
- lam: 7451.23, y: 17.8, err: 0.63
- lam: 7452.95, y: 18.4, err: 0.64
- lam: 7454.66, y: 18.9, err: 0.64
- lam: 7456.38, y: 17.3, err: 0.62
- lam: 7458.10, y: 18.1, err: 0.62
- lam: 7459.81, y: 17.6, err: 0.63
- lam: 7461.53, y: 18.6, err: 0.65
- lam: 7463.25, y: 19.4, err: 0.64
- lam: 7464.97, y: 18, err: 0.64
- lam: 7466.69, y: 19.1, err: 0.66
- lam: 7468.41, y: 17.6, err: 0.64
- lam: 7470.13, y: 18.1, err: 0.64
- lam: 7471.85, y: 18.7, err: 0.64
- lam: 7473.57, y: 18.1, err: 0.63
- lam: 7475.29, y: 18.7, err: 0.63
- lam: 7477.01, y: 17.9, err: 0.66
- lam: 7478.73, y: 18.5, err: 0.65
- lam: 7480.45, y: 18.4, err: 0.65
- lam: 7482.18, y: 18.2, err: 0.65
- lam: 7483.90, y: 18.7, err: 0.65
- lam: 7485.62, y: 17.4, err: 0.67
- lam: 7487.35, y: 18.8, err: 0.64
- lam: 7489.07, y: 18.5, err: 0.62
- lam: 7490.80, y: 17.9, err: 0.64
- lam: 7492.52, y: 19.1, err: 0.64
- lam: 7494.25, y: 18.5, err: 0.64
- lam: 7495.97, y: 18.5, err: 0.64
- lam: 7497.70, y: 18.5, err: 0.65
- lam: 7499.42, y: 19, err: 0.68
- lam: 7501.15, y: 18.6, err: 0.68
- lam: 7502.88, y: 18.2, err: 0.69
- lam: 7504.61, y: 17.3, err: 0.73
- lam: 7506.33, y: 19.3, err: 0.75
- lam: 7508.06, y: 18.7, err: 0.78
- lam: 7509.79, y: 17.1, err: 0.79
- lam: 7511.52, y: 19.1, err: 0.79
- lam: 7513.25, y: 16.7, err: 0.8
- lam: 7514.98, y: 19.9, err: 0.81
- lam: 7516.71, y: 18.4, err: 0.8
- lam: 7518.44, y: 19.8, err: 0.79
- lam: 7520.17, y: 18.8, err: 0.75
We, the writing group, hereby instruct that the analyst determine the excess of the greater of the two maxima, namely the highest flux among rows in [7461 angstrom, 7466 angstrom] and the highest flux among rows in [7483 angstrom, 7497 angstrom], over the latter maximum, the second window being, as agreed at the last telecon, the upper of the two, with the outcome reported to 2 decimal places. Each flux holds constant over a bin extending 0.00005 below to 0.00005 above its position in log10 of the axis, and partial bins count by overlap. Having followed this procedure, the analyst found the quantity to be 0.30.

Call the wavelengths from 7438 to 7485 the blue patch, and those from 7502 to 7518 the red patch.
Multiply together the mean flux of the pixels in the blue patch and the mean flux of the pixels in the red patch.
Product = 334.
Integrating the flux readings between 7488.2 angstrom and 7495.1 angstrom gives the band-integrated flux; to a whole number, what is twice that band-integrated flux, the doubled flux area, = 255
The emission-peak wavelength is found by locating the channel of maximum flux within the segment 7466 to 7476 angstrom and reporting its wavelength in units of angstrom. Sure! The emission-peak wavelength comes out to 7466.69 angstrom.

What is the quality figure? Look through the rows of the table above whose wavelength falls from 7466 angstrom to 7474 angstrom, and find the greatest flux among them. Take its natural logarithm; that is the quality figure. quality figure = 2.95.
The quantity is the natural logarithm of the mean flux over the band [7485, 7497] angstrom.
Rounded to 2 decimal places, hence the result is 2.91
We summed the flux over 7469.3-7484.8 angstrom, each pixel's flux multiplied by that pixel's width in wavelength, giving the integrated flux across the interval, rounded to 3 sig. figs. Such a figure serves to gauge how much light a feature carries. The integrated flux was 285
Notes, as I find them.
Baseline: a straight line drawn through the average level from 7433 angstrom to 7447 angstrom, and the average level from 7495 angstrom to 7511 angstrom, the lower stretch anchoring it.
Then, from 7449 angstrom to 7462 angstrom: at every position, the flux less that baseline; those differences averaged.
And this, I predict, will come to -0.44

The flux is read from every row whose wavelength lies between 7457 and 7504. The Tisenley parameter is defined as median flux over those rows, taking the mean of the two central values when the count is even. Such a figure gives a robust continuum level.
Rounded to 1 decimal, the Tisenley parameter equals 18.5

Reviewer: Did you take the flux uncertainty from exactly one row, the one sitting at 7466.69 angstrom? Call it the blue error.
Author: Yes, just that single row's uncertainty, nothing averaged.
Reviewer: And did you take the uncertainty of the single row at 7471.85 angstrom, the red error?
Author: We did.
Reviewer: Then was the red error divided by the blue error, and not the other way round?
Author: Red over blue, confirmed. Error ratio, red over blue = 0.97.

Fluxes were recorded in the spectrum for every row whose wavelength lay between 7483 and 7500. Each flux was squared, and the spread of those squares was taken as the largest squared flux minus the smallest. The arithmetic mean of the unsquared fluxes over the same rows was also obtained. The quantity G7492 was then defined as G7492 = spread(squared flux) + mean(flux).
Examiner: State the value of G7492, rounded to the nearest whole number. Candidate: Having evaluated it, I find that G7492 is 81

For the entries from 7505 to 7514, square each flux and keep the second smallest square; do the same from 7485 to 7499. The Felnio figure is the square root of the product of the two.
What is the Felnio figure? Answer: 306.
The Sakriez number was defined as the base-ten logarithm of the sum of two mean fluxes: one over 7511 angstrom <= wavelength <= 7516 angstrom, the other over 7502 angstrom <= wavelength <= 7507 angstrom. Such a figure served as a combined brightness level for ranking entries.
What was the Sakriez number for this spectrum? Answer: 1.57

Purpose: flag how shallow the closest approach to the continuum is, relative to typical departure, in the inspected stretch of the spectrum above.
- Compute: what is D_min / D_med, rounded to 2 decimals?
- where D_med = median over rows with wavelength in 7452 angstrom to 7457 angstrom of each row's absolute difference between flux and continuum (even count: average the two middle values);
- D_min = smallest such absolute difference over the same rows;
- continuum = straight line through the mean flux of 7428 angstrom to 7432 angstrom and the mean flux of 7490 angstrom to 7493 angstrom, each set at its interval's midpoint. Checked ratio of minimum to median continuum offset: 0.36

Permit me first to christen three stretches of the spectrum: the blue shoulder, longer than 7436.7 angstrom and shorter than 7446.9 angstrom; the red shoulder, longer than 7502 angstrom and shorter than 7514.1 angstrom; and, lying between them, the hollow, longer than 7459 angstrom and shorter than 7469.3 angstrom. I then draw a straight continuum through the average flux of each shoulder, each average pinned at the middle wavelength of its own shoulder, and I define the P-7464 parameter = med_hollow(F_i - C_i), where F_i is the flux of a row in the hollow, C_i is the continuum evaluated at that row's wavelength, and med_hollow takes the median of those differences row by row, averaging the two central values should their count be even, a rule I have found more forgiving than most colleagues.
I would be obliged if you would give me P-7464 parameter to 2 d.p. 0.04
